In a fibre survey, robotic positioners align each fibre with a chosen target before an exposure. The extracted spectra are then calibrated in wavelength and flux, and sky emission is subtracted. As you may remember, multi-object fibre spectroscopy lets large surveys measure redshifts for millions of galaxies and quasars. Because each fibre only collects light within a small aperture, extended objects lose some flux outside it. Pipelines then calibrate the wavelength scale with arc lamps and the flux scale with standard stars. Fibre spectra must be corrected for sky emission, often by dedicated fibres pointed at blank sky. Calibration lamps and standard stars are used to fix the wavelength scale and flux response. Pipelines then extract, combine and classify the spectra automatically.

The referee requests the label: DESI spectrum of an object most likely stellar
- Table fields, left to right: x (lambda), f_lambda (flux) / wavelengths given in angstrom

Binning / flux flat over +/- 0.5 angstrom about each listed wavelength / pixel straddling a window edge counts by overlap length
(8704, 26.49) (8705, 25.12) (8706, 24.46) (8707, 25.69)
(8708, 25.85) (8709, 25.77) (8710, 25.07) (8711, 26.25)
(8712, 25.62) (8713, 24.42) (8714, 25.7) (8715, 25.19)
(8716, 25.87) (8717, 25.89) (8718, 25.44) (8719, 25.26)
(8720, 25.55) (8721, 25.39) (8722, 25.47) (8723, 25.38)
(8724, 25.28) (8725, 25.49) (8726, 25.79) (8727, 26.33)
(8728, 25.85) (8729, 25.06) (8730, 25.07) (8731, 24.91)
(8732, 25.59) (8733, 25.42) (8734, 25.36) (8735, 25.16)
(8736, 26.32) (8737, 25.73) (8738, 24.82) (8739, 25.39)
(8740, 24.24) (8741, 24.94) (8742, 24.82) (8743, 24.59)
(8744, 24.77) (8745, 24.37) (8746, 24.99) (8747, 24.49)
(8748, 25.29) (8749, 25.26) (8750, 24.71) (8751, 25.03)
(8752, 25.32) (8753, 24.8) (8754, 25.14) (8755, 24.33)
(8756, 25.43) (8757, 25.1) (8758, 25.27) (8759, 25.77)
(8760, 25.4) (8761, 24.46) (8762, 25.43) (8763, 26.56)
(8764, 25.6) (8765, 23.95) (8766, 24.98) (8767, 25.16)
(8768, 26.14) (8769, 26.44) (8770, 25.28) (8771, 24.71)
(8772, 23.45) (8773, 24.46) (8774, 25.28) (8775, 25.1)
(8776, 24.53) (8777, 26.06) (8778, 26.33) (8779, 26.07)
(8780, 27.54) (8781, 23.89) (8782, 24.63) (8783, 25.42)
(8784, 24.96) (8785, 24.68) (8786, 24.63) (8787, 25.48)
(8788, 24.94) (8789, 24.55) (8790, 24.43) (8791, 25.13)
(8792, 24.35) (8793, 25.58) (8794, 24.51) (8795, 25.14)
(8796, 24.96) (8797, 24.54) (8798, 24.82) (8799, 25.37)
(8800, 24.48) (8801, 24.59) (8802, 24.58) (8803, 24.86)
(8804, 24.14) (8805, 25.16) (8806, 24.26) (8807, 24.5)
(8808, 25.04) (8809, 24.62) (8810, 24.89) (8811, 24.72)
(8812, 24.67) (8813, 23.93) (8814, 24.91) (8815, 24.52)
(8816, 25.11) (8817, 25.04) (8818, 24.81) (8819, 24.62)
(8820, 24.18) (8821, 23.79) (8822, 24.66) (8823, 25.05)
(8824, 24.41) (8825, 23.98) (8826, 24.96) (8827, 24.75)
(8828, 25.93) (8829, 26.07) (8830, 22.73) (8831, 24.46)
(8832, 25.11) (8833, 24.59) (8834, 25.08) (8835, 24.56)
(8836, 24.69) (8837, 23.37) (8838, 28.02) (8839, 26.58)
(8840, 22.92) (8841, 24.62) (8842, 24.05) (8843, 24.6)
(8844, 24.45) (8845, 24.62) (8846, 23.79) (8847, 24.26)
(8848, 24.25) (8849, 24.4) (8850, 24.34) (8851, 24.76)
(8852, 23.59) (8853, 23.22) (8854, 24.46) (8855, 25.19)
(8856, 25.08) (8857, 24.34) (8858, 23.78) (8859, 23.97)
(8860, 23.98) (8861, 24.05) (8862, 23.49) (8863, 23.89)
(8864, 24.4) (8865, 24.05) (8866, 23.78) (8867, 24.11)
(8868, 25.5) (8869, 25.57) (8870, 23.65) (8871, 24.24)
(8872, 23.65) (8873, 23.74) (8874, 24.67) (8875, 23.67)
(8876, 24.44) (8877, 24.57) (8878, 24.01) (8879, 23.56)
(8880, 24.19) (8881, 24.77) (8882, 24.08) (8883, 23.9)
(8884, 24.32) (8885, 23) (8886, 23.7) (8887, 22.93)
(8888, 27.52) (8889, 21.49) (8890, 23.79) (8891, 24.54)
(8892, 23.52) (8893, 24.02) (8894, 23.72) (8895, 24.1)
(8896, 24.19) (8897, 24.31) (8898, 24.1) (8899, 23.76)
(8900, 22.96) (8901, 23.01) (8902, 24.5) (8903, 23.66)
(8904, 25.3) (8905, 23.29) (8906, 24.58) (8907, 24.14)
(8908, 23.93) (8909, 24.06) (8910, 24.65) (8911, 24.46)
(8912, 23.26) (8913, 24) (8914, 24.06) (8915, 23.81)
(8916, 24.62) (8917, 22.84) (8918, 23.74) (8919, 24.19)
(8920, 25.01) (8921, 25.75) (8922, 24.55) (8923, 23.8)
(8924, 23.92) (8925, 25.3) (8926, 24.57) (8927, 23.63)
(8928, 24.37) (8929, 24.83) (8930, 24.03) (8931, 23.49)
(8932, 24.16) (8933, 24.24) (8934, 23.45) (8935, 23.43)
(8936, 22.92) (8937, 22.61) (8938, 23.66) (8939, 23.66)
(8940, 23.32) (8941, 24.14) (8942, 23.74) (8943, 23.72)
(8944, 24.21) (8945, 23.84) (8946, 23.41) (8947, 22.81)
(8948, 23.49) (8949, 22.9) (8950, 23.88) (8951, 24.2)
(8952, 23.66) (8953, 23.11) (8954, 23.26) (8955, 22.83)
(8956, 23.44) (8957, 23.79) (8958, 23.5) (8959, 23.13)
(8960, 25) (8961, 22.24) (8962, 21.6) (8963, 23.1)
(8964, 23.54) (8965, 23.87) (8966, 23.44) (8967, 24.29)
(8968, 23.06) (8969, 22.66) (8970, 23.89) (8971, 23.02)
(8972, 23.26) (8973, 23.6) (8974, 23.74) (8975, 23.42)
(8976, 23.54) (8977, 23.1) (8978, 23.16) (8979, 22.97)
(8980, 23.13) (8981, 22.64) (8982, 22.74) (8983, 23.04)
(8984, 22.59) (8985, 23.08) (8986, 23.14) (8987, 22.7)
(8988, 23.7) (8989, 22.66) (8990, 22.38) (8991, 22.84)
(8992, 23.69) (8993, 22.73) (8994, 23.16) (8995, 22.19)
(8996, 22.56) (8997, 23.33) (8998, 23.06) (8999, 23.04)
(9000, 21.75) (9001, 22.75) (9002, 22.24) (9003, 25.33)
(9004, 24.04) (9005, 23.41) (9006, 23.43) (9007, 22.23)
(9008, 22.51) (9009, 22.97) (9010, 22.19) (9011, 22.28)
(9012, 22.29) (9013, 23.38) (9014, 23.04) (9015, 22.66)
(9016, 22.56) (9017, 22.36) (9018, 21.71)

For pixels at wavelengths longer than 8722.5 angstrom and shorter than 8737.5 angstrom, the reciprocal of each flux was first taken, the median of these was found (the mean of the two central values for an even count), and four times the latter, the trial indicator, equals 0.157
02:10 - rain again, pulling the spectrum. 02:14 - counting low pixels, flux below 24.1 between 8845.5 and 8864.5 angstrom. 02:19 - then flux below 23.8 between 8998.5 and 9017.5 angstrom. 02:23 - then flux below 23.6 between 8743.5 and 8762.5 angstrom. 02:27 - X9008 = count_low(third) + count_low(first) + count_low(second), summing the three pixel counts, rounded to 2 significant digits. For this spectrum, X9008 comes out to 26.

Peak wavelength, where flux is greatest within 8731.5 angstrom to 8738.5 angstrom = 8736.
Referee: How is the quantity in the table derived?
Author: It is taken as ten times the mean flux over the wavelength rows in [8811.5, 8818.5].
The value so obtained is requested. 247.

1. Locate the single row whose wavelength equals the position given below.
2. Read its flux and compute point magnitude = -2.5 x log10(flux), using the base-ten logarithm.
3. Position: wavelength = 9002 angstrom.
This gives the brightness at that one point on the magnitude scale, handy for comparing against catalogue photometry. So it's -3.37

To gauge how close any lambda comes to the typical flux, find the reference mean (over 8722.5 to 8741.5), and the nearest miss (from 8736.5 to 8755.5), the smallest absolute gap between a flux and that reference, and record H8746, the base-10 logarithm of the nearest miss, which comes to -1.8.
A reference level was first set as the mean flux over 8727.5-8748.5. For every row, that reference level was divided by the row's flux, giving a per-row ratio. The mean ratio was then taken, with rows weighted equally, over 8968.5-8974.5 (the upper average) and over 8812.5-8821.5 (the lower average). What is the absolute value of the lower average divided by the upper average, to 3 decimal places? 0.952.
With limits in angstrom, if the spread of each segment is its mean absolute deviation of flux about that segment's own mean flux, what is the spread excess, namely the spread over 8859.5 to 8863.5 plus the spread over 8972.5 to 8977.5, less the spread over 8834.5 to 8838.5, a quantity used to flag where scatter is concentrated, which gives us -1.1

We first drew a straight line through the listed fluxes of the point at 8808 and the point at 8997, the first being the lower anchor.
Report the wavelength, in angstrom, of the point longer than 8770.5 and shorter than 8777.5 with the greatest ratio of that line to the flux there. 8772 angstrom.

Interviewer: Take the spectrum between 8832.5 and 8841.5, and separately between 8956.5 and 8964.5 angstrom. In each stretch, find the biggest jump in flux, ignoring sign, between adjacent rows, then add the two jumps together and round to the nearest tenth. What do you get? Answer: 7.4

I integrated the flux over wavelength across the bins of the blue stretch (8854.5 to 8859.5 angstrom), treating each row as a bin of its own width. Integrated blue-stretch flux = 122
